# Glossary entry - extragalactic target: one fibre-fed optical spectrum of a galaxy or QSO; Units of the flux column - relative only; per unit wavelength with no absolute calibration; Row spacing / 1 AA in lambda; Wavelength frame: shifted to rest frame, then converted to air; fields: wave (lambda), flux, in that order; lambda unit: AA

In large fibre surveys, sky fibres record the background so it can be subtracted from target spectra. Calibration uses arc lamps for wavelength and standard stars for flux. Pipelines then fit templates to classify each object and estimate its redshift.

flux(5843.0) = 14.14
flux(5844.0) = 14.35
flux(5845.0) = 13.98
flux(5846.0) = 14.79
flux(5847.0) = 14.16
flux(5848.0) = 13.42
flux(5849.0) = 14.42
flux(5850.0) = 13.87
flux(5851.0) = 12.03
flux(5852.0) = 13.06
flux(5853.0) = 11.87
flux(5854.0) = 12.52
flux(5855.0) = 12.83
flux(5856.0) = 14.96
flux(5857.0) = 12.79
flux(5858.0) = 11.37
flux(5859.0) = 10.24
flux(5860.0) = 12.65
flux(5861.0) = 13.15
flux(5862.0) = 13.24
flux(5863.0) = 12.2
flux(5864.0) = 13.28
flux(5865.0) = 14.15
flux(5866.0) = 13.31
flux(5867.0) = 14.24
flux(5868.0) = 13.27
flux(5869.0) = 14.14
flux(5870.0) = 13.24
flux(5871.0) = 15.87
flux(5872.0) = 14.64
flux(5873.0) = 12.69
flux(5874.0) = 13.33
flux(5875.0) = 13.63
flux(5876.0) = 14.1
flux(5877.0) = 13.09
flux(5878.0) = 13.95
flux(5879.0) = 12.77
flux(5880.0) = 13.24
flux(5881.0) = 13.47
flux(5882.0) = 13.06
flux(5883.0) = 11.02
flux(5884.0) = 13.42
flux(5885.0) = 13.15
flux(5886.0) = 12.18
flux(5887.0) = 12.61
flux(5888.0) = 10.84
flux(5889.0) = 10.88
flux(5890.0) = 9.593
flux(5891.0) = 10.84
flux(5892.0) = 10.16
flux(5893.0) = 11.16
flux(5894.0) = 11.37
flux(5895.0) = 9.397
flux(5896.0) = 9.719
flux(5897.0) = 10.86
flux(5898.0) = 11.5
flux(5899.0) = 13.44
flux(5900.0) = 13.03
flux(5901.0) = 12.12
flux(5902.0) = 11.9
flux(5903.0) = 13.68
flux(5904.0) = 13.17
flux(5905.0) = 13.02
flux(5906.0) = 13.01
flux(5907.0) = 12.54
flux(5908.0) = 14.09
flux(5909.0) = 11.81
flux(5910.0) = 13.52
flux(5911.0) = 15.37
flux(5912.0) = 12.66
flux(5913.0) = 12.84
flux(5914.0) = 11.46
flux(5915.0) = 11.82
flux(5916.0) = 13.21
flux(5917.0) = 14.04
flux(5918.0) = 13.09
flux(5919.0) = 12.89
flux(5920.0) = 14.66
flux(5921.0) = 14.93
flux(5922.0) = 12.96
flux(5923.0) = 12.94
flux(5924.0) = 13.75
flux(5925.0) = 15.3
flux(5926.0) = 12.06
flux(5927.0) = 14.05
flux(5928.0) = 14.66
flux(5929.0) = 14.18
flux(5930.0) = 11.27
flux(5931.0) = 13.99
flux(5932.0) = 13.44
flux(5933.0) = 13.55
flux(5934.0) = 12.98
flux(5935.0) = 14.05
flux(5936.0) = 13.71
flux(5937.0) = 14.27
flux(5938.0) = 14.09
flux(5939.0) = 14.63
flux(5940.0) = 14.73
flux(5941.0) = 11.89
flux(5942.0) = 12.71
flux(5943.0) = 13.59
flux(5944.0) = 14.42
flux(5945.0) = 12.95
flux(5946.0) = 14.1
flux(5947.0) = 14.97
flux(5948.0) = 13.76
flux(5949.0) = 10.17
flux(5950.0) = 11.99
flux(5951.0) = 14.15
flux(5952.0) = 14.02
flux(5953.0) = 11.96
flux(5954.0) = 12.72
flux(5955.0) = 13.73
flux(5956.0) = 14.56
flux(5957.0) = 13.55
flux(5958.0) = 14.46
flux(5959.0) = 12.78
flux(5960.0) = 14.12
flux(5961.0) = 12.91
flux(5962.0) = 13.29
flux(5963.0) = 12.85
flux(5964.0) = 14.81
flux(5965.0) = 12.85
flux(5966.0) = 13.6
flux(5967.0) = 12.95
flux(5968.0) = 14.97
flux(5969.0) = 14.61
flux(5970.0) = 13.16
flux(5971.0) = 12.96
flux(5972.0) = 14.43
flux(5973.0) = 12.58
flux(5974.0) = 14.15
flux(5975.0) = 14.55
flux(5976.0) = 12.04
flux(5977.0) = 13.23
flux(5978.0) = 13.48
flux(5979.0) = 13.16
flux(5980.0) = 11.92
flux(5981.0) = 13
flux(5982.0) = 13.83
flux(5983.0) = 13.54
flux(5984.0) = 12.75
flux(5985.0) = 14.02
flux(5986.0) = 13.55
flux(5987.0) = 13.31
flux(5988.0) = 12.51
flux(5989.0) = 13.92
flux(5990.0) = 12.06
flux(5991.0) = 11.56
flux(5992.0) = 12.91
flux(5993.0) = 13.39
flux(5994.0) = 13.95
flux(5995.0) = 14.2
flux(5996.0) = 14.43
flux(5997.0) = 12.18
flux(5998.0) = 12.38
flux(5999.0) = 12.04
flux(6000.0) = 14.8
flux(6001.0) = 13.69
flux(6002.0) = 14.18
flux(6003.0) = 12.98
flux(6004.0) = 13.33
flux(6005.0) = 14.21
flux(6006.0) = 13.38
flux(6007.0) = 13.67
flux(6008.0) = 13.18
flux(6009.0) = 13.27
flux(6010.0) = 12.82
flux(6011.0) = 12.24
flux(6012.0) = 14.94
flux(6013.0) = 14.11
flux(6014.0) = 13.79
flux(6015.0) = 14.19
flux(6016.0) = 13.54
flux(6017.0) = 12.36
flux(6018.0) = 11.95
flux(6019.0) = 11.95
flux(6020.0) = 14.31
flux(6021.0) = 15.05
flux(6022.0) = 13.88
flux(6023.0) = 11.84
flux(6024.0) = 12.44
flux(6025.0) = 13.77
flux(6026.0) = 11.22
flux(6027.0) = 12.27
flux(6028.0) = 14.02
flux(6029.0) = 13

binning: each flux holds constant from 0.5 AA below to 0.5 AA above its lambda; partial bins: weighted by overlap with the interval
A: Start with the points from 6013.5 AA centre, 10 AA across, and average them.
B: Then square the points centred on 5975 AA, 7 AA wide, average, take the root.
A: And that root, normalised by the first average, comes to 1.02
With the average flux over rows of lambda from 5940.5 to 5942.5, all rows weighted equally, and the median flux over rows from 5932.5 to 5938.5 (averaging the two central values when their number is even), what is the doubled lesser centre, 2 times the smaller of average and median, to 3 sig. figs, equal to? 24.6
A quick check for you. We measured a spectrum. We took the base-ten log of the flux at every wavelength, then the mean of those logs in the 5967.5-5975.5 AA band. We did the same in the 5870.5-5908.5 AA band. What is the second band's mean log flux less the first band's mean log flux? -0.051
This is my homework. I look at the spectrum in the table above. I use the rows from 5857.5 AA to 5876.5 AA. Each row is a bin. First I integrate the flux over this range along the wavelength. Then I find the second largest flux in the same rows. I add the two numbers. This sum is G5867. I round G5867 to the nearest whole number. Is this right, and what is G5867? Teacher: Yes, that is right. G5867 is 267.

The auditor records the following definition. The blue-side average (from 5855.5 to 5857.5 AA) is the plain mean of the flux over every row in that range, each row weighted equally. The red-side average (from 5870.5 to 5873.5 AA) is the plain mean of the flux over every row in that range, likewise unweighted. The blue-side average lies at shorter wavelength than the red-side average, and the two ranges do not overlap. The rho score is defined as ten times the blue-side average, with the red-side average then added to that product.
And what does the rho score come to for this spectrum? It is 153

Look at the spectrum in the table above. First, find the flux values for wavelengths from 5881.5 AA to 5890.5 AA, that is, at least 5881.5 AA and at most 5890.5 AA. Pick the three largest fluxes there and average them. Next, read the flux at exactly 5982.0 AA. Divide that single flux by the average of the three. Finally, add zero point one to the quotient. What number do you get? 1.15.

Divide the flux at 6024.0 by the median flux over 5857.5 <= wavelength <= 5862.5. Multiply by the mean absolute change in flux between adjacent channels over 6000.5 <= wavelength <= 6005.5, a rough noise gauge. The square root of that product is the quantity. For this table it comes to 0.85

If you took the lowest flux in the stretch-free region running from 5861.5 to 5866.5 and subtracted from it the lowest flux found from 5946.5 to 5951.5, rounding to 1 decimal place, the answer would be 2.0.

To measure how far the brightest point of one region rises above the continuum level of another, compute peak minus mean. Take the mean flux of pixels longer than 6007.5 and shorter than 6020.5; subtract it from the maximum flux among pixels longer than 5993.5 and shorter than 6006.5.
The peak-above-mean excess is 1.5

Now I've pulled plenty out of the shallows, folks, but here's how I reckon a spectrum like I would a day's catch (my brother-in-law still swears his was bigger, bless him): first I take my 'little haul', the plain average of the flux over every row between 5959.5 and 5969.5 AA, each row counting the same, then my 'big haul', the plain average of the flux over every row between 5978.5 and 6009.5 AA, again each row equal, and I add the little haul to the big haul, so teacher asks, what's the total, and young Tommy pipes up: 27.0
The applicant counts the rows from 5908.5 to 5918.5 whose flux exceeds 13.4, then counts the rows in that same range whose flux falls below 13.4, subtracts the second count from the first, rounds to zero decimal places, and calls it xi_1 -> -4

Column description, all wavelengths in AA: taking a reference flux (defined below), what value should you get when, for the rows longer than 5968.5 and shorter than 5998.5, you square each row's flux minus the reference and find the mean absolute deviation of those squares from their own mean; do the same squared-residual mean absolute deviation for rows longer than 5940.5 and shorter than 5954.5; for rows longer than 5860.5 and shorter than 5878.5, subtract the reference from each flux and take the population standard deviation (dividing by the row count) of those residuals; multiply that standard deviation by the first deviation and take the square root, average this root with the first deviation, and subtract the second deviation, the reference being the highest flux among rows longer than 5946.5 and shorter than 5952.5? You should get -2.4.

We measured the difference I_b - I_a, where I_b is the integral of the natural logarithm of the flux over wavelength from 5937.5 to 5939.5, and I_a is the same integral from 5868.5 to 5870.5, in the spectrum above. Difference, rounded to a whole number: 0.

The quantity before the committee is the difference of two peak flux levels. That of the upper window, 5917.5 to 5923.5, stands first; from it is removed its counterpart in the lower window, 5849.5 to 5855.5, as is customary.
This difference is 1.1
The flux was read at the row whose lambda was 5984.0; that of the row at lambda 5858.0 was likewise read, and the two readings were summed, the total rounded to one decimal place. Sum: 24.1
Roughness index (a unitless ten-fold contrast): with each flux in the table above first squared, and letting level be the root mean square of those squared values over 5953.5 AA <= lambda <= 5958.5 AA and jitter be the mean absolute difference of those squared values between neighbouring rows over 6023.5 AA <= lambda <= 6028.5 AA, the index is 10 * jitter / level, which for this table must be 2.21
